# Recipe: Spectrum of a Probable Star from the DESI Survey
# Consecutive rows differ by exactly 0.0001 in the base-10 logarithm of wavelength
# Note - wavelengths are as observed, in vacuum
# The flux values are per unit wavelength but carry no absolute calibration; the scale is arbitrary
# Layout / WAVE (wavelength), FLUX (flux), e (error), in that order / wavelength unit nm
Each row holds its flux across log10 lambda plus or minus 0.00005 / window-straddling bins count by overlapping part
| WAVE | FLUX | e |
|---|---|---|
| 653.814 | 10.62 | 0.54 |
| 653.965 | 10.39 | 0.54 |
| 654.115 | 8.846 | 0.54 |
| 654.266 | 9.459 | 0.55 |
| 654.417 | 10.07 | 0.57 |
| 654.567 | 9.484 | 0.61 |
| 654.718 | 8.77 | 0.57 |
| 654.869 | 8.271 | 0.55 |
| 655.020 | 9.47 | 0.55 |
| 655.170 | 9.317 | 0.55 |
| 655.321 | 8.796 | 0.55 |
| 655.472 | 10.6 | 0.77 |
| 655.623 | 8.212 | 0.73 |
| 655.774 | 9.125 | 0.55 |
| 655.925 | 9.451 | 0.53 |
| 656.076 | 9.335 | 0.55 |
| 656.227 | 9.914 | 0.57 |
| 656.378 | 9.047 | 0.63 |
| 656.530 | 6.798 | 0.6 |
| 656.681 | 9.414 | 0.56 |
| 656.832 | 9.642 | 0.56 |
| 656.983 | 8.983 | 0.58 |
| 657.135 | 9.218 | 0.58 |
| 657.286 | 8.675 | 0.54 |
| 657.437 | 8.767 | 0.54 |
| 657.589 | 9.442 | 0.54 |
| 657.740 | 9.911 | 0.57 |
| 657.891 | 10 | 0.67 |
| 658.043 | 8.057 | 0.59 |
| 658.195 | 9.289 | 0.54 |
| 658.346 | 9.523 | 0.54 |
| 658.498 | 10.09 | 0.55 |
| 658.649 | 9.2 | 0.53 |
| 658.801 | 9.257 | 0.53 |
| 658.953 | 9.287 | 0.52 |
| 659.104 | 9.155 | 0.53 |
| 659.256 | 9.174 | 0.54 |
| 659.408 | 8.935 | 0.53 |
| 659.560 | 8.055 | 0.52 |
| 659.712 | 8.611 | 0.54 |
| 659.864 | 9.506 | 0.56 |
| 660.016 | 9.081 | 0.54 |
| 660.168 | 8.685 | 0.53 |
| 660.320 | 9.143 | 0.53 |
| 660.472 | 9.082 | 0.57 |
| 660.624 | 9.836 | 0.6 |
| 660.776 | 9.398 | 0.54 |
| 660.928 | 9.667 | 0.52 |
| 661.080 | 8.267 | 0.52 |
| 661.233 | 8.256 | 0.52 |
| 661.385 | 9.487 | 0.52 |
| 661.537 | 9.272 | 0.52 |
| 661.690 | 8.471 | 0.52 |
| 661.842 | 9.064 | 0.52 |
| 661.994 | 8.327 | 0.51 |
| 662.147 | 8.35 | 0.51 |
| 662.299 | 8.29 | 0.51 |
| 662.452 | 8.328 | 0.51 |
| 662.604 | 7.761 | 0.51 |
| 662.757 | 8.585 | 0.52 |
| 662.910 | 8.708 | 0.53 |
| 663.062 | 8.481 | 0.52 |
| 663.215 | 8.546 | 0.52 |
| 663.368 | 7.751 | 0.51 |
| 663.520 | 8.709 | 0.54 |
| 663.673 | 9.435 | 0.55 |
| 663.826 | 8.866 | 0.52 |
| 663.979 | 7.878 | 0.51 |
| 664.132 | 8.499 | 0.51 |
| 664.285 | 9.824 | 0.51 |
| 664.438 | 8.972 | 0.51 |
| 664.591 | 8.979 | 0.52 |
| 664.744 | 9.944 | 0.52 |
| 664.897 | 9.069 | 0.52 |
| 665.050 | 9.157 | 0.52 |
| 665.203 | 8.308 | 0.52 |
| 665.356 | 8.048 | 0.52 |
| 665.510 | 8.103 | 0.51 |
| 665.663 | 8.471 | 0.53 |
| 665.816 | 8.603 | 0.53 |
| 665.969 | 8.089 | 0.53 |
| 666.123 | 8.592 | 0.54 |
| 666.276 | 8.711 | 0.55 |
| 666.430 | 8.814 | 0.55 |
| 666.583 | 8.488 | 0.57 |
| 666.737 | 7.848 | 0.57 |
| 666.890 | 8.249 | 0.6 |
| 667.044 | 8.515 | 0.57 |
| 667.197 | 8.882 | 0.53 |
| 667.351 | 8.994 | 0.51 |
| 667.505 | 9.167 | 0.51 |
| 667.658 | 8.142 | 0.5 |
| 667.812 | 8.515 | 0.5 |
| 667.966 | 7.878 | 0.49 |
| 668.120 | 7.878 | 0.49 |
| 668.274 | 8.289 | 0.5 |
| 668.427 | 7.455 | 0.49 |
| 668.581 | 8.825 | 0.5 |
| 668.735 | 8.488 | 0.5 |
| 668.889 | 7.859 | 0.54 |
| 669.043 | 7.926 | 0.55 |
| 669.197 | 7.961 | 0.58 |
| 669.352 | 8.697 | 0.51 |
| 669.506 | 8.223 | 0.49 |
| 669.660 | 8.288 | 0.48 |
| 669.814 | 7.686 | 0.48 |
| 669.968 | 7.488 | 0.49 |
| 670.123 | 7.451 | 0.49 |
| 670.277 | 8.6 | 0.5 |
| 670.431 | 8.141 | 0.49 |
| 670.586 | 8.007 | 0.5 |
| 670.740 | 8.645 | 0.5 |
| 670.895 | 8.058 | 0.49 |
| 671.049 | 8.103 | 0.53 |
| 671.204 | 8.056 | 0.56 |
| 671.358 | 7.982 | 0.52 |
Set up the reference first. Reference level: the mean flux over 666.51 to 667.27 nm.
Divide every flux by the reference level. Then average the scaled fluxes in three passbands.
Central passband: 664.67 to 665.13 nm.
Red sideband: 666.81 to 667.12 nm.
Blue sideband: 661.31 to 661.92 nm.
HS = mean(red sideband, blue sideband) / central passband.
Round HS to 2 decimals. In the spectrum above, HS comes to 0.93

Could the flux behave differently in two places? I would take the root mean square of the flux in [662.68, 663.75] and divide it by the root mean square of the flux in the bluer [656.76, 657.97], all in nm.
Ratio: 0.92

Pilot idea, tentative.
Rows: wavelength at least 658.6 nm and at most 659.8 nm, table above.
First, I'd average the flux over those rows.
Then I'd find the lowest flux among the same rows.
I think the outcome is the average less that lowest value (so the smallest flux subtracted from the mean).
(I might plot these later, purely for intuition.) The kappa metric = 0.90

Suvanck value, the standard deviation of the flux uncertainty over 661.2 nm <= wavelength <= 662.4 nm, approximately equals 0.005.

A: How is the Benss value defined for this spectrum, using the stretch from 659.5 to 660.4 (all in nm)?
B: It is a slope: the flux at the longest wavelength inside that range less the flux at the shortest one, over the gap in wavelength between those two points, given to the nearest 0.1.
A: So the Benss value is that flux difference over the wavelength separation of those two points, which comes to 1.4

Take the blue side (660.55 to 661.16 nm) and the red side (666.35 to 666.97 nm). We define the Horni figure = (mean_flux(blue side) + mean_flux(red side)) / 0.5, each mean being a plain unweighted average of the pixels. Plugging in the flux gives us 35.3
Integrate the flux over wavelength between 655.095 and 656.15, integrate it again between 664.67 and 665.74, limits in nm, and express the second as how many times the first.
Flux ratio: 0.956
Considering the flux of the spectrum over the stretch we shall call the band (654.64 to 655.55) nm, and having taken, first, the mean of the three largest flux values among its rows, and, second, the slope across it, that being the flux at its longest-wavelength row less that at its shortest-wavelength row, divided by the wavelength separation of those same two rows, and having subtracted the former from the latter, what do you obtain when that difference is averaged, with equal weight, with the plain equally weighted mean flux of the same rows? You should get 0.9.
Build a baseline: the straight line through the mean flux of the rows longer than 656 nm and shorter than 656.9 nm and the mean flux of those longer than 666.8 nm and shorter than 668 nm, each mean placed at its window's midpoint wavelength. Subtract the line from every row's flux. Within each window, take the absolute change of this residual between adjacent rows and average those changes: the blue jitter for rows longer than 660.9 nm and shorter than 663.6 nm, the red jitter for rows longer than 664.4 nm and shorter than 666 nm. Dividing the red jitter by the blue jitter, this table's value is 0.81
